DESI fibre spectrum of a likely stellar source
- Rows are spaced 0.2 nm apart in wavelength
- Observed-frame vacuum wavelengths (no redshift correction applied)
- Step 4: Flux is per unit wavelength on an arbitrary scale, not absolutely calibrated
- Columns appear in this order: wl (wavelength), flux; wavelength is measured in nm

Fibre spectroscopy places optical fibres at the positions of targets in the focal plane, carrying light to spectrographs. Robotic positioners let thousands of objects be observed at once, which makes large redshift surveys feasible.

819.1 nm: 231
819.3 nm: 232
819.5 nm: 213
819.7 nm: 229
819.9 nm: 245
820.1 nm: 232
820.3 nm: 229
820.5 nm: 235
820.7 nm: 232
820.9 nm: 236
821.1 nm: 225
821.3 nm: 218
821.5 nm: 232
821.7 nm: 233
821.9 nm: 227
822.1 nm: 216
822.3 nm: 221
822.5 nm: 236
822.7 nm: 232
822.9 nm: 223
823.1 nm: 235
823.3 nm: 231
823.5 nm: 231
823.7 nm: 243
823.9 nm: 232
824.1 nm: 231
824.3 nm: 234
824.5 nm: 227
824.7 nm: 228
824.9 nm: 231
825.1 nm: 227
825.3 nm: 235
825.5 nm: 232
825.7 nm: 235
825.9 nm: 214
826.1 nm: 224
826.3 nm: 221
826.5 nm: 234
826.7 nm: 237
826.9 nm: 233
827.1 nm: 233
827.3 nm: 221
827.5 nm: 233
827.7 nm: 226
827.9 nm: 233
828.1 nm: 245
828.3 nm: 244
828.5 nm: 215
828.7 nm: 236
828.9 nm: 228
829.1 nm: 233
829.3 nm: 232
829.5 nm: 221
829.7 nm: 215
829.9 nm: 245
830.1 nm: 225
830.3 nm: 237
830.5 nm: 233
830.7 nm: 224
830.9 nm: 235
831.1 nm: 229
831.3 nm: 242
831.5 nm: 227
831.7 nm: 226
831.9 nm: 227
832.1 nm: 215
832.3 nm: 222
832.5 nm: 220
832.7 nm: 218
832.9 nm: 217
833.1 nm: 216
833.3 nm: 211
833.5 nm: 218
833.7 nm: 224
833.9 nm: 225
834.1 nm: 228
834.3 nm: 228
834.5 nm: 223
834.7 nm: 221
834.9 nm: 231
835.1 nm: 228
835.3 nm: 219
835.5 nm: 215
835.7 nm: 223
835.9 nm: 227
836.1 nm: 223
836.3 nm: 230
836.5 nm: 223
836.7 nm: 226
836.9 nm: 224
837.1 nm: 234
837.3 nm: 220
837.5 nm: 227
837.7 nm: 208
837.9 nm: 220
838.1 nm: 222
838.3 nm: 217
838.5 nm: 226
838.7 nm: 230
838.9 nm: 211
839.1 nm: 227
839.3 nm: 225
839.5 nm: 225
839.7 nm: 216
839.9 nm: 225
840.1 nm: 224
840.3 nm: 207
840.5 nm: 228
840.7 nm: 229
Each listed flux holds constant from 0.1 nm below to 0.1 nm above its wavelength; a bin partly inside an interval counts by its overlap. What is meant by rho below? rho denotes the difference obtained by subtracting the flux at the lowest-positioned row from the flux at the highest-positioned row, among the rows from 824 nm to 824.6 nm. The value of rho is -4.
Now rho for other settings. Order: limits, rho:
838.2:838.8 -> 13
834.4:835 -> 8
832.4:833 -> -3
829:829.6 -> -12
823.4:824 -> 1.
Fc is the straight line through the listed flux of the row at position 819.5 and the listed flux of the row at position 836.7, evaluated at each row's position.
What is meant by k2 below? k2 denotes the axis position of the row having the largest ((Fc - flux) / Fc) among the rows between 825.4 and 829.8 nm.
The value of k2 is 829.7 nm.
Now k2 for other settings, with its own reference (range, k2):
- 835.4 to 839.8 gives 837.7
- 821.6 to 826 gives 825.9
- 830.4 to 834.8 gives 833.3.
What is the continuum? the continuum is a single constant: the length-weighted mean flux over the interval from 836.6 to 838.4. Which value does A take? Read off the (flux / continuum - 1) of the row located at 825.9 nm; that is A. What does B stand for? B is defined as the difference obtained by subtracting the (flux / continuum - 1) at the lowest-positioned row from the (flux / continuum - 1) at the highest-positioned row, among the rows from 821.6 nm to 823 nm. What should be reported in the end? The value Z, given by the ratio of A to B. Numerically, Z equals 0.8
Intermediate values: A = -0.036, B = -0.045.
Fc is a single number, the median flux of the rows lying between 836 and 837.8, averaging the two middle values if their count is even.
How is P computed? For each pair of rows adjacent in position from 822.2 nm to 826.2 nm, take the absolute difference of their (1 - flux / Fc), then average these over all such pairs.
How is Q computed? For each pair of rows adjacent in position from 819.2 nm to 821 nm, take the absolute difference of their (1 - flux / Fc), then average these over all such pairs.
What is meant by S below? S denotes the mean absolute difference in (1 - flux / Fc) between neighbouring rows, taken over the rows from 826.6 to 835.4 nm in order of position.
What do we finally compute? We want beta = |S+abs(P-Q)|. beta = 0.049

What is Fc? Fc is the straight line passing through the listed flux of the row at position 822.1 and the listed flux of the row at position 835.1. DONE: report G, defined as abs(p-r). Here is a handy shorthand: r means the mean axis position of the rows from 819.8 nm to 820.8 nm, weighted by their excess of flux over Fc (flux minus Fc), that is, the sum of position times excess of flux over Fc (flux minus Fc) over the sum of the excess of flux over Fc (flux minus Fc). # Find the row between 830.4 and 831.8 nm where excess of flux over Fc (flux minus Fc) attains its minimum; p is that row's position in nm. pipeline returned 10.45 nm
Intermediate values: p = 830.7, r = 820.25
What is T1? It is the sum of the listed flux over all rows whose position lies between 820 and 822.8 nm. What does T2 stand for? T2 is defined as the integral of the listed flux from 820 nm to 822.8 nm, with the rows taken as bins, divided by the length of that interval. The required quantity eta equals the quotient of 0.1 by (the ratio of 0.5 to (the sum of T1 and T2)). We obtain 687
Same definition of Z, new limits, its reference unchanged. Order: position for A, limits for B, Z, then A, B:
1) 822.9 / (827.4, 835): -0.5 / 0.005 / -0.009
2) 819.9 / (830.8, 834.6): -1.9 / 0.104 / -0.054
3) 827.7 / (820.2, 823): -0.7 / 0.018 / -0.027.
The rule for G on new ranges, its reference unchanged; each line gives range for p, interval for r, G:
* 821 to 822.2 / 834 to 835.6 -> 13.14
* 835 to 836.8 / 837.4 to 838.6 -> 2.47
